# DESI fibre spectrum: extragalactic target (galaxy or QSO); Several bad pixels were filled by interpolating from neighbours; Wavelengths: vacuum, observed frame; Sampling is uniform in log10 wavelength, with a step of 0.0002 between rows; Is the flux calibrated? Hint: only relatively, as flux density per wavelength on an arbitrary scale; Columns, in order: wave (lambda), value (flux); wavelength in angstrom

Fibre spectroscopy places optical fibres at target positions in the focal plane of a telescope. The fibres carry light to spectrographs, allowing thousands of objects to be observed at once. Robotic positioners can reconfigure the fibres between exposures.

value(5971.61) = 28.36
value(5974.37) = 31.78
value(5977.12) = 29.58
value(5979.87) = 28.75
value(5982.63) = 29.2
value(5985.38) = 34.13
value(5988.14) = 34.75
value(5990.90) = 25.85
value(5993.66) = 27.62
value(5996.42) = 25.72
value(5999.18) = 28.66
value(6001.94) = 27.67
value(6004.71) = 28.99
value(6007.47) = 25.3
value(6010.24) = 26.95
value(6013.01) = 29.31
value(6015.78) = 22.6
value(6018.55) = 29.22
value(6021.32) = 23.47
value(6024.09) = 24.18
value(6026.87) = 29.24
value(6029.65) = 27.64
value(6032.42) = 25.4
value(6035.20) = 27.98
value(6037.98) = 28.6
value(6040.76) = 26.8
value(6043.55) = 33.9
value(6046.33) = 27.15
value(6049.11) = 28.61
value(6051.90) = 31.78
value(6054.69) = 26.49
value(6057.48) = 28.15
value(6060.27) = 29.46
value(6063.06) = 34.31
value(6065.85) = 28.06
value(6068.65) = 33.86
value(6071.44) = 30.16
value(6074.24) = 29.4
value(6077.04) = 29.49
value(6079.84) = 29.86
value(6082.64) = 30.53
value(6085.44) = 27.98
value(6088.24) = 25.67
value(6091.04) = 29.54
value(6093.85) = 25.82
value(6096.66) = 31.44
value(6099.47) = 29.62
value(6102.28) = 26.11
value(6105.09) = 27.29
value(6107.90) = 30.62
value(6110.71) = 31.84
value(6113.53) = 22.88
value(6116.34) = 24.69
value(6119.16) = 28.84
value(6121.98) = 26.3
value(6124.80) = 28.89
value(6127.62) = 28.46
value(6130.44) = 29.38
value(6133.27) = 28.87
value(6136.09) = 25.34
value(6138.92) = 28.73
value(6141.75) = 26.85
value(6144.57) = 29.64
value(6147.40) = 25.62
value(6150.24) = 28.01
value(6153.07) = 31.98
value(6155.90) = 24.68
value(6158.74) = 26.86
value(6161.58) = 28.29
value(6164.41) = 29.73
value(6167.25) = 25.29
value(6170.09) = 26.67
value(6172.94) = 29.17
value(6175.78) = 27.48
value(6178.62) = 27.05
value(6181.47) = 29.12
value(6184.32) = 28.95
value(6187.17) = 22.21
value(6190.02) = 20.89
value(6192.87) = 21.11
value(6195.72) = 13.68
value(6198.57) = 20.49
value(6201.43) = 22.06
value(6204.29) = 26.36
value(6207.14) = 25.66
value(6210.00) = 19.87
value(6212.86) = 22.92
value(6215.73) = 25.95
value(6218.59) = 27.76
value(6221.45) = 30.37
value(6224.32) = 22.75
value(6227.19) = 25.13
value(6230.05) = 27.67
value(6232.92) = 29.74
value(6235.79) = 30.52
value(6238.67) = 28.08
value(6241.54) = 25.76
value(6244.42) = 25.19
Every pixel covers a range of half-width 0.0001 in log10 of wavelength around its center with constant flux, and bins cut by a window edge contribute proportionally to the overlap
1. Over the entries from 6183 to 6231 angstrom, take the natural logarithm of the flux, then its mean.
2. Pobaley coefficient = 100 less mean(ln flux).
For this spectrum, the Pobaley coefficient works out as 96.8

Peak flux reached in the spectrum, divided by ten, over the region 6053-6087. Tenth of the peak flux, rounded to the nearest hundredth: 3.43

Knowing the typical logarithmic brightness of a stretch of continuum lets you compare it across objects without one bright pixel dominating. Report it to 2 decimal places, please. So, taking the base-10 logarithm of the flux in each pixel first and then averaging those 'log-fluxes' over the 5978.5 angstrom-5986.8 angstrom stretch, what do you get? 1.49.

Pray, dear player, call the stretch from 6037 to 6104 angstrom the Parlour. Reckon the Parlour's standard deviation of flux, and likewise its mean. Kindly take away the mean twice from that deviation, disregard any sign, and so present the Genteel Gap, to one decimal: 56.1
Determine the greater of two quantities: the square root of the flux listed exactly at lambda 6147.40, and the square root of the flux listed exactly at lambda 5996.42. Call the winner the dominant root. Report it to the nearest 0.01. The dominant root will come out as 5.07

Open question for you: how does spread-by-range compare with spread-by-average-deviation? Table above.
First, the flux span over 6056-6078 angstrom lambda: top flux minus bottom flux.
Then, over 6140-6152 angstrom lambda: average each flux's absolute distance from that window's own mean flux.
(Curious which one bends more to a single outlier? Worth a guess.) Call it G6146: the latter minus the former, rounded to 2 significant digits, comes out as -5.0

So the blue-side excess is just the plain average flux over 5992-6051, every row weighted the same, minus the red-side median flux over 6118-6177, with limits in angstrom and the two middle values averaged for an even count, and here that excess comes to -0.9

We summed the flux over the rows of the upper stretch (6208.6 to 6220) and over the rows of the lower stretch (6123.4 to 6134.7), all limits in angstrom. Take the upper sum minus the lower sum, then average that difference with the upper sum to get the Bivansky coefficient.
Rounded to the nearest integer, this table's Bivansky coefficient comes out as 39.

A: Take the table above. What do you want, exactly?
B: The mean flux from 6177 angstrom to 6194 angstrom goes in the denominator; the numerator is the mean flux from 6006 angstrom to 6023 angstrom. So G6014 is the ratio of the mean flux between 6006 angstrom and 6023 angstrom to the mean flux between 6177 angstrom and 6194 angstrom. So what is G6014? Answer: 1.05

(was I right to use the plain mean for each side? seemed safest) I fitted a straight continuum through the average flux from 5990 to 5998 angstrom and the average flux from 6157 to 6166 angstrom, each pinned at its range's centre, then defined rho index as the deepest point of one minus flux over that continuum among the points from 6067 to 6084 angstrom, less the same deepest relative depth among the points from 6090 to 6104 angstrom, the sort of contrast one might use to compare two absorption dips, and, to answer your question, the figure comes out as -0.14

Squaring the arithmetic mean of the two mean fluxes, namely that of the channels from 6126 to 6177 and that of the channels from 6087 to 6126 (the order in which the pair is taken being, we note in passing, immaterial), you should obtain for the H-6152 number 775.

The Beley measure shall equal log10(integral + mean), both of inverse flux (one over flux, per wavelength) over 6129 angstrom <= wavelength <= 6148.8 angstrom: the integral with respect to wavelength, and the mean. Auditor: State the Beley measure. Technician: -0.124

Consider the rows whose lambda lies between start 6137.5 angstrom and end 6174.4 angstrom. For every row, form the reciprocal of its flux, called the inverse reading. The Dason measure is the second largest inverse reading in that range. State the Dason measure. 0.0395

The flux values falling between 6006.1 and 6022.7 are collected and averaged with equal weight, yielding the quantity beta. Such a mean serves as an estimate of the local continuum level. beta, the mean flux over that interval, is 26.1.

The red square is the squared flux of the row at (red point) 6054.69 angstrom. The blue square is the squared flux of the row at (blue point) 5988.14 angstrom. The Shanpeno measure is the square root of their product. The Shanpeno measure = 921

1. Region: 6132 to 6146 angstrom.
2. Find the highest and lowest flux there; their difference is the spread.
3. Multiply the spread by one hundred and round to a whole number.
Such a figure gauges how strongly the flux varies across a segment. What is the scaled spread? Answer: 430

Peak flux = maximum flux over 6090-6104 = 31.44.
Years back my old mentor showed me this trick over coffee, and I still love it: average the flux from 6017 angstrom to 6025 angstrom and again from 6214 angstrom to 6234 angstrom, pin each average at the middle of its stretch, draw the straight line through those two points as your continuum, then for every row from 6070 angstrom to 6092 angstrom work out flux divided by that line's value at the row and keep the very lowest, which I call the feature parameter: 0.984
